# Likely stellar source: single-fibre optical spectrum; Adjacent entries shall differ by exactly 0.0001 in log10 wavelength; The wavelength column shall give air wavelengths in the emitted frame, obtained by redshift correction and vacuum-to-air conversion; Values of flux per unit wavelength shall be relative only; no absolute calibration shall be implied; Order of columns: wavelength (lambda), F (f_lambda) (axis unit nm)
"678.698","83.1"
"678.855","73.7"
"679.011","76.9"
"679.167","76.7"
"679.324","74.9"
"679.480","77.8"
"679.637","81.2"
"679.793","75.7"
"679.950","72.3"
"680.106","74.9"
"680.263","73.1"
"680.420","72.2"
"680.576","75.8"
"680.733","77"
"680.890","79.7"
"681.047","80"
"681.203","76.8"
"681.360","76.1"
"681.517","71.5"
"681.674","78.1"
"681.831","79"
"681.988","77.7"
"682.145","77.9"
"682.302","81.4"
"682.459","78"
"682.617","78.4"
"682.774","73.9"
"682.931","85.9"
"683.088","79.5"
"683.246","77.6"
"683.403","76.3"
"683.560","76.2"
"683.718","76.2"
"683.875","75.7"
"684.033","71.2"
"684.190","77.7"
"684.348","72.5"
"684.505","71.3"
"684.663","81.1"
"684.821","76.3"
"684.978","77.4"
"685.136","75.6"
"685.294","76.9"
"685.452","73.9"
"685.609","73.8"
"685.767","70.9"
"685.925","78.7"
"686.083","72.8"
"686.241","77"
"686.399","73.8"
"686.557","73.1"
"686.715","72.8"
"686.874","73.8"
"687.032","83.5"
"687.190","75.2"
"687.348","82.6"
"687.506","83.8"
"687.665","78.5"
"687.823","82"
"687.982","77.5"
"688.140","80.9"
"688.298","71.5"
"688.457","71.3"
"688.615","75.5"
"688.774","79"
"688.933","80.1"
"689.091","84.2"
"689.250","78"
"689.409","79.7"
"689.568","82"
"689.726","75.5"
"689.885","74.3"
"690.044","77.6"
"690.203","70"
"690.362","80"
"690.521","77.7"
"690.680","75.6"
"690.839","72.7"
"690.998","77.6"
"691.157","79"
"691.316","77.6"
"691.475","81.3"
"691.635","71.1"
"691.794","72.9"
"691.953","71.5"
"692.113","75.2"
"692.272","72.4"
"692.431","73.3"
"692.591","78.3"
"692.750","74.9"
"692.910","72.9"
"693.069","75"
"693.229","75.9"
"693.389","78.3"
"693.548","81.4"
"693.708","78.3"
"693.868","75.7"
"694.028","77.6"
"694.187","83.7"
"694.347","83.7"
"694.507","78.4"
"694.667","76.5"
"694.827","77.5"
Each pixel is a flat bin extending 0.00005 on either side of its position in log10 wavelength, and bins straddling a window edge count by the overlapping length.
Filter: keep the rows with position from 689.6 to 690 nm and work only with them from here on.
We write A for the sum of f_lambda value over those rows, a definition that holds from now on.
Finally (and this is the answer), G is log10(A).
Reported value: 2.18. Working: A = 150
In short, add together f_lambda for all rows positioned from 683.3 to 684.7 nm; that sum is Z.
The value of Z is 678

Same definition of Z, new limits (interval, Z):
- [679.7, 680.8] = 521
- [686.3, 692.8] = 3147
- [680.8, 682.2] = 697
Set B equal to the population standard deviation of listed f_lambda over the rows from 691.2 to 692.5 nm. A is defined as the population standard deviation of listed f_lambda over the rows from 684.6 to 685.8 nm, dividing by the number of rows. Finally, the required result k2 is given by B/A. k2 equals 1.16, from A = 2.8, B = 3.26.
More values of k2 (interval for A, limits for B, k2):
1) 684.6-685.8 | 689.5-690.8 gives 1.21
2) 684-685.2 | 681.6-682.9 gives 0.59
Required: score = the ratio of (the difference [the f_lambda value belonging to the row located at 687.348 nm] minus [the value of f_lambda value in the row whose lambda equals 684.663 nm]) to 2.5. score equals 0.6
